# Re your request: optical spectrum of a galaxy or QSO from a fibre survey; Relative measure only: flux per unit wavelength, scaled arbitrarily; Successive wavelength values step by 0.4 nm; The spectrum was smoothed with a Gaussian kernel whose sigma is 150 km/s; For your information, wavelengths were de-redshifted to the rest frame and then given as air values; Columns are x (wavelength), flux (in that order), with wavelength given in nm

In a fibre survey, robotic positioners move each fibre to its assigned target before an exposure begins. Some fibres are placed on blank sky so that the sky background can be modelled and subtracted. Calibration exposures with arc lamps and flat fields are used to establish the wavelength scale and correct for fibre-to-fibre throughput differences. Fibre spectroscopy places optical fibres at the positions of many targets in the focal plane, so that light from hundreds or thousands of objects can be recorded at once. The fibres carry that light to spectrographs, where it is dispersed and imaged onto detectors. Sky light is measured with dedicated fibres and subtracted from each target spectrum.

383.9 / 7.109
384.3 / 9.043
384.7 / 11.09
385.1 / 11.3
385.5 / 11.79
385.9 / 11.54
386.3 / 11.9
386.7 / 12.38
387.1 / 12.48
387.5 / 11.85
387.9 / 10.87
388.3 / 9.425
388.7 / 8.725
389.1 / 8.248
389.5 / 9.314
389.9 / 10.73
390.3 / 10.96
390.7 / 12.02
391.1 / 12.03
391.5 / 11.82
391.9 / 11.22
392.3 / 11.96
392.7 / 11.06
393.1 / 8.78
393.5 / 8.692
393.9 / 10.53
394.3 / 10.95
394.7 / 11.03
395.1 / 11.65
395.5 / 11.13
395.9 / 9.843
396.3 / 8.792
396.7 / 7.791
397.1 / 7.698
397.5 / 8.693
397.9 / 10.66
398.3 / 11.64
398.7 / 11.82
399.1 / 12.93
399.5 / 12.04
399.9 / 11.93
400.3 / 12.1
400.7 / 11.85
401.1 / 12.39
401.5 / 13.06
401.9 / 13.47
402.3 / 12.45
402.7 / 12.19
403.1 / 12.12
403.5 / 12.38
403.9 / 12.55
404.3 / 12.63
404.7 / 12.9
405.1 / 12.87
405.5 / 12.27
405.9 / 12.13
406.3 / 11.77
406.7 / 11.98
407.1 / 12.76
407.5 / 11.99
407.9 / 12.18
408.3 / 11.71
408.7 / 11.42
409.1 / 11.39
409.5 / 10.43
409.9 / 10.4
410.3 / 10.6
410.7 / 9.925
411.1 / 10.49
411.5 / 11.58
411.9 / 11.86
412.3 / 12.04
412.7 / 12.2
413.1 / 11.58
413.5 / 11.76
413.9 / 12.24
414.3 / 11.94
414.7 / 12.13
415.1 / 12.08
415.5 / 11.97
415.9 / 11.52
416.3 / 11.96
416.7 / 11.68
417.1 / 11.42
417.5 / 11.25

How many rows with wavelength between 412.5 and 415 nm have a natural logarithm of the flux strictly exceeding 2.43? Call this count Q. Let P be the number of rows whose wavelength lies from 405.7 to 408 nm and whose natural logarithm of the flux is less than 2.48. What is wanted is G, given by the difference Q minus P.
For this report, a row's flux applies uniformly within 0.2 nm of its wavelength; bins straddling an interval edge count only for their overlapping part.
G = 5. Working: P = 1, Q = 6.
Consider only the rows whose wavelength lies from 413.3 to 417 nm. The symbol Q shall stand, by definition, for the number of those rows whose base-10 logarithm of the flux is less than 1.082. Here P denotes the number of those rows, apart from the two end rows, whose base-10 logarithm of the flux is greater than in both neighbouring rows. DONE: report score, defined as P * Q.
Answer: 18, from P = 3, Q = 6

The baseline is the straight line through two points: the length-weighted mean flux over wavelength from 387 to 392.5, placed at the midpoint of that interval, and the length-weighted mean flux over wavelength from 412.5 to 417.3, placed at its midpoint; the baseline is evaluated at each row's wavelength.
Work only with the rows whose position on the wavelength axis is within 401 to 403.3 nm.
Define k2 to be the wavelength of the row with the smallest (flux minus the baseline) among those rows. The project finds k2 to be 403.1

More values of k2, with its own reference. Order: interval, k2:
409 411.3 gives 410.7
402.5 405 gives 403.1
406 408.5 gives 408.3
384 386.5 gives 384.3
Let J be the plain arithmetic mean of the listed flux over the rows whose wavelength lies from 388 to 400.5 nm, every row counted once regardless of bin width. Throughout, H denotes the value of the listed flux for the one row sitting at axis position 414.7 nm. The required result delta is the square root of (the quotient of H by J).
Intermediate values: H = 12.13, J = 10.5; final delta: 1.07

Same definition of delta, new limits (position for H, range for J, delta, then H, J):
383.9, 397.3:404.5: 0.77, 7.109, 12.1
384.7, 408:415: 0.99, 11.09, 11.4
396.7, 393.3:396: 0.86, 7.791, 10.5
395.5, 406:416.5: 0.98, 11.13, 11.6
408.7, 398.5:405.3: 0.96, 11.42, 12.5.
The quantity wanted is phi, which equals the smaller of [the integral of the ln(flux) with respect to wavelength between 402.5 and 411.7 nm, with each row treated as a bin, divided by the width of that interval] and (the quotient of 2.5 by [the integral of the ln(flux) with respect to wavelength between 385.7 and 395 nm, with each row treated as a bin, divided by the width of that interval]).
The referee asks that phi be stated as 1.05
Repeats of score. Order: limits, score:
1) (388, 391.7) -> 9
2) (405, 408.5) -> 8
